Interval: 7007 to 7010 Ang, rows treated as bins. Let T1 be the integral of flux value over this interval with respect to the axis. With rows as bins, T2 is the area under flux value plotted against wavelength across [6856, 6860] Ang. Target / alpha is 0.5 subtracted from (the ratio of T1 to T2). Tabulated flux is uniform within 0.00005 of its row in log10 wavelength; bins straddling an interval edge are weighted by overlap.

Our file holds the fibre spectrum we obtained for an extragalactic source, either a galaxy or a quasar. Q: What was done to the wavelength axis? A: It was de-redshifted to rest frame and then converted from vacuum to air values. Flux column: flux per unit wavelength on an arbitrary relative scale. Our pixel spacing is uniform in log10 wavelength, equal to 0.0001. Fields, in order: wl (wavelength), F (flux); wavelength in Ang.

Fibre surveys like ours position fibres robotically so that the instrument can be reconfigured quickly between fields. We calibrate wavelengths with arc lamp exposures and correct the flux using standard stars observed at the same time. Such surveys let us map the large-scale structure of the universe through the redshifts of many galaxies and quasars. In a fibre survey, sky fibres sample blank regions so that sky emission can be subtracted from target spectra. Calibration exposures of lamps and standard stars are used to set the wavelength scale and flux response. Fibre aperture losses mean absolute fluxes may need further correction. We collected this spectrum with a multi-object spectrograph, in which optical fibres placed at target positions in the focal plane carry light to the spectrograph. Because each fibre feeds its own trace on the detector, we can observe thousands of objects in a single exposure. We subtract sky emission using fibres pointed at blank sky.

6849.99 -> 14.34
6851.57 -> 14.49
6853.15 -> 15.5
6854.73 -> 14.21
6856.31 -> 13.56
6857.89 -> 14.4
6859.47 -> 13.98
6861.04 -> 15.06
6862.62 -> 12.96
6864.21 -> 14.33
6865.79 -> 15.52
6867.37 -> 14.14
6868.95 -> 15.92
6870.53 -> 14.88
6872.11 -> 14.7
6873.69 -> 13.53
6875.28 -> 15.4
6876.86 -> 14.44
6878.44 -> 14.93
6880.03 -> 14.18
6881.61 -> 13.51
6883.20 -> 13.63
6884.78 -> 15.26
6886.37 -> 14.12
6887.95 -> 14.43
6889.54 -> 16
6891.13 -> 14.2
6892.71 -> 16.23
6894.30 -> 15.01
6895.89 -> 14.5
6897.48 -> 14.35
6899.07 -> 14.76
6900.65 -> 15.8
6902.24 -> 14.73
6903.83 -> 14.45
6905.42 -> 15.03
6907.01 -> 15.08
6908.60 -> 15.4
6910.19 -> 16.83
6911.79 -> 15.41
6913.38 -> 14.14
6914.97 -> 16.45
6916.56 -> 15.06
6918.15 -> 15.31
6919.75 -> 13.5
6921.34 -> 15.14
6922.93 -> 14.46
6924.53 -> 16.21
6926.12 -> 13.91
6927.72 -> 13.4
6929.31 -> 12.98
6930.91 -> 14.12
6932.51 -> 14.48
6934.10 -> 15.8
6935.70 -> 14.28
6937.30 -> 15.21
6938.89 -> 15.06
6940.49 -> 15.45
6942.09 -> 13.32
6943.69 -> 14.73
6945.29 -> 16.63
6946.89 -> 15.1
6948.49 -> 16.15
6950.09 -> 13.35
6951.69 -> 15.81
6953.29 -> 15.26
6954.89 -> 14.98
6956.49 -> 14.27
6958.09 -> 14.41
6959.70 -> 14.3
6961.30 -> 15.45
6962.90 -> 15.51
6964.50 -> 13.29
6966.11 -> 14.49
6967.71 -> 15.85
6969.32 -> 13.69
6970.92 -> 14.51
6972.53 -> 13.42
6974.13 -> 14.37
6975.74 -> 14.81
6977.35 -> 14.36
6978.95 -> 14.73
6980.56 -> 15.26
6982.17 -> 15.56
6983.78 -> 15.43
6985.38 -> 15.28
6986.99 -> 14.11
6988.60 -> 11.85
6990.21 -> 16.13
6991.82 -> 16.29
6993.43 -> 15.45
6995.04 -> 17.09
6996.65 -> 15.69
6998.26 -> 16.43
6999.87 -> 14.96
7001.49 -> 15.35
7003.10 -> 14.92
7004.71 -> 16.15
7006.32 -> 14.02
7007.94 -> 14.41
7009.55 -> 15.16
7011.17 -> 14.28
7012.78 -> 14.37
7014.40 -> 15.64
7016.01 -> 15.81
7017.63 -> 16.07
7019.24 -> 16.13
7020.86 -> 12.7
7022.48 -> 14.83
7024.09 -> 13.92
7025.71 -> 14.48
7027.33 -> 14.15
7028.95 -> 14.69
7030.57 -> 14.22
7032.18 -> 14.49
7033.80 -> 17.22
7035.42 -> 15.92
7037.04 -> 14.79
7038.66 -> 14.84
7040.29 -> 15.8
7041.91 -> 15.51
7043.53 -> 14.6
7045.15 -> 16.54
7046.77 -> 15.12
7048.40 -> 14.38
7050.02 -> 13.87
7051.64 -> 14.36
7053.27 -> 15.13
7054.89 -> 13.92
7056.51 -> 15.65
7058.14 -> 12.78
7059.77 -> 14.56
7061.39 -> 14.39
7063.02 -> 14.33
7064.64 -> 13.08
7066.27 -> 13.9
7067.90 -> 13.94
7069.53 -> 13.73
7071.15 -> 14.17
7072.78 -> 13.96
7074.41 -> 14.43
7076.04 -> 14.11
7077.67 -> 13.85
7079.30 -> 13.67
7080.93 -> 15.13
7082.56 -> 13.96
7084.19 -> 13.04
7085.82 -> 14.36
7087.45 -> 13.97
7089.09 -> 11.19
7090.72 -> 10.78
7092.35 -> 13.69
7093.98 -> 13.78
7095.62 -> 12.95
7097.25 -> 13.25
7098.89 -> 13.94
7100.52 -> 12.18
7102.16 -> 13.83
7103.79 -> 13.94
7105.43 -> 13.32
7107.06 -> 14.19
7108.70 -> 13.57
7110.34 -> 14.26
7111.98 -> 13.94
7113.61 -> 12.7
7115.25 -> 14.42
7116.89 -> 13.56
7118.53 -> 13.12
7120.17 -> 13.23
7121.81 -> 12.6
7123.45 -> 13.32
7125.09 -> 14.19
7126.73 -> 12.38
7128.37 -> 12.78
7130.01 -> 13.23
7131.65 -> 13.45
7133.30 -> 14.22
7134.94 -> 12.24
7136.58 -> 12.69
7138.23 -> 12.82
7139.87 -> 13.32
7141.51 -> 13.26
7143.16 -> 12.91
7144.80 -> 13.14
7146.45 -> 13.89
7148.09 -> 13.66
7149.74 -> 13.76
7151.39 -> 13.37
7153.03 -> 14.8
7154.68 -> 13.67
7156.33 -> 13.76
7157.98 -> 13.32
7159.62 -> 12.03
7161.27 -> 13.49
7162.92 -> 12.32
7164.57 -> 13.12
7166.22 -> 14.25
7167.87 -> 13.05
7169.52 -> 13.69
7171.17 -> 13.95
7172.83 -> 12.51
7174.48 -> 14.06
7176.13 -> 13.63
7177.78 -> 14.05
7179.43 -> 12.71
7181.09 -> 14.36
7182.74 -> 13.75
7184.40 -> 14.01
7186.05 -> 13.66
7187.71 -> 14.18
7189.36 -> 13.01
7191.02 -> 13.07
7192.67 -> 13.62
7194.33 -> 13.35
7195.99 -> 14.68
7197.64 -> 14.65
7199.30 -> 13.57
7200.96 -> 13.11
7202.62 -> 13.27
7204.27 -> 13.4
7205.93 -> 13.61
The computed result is 0.3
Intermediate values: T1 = 44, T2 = 56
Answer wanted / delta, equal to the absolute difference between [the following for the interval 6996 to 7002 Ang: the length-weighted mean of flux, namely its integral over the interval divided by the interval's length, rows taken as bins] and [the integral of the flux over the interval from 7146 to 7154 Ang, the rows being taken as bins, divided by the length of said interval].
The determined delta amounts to 1.7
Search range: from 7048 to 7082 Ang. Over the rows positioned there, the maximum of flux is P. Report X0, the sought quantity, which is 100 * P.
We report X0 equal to 1565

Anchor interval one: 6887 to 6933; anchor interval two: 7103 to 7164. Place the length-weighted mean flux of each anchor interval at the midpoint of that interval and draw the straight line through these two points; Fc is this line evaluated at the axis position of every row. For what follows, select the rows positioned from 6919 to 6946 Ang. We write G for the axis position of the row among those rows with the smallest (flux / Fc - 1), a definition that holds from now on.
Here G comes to 6929.31 Ang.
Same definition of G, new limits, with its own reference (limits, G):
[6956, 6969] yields 6964.50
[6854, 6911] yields 6862.62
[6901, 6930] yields 6929.31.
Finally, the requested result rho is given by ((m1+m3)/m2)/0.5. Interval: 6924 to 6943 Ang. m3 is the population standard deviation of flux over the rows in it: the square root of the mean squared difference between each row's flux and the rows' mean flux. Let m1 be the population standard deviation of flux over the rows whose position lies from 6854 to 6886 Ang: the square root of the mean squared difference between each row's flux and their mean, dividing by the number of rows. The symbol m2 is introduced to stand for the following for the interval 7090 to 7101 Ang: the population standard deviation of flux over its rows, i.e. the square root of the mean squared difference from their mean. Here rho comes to 3.4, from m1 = 0.76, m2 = 1.04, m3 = 1.0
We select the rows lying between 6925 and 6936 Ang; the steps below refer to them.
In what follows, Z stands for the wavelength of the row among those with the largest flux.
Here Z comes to 6934.10 Ang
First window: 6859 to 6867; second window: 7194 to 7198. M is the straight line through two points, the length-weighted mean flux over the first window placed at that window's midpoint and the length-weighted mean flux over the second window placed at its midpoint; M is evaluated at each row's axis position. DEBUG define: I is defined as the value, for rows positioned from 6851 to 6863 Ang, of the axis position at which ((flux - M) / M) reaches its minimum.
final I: 6862.62 Ang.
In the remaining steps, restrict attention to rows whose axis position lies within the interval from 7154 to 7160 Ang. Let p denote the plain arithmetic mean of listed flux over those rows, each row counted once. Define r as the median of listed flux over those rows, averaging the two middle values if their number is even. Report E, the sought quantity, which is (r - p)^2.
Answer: 0.090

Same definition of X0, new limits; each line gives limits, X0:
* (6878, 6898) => 1623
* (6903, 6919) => 1683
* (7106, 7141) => 1442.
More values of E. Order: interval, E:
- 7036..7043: 0.004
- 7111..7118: 0.009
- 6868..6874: 0.001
